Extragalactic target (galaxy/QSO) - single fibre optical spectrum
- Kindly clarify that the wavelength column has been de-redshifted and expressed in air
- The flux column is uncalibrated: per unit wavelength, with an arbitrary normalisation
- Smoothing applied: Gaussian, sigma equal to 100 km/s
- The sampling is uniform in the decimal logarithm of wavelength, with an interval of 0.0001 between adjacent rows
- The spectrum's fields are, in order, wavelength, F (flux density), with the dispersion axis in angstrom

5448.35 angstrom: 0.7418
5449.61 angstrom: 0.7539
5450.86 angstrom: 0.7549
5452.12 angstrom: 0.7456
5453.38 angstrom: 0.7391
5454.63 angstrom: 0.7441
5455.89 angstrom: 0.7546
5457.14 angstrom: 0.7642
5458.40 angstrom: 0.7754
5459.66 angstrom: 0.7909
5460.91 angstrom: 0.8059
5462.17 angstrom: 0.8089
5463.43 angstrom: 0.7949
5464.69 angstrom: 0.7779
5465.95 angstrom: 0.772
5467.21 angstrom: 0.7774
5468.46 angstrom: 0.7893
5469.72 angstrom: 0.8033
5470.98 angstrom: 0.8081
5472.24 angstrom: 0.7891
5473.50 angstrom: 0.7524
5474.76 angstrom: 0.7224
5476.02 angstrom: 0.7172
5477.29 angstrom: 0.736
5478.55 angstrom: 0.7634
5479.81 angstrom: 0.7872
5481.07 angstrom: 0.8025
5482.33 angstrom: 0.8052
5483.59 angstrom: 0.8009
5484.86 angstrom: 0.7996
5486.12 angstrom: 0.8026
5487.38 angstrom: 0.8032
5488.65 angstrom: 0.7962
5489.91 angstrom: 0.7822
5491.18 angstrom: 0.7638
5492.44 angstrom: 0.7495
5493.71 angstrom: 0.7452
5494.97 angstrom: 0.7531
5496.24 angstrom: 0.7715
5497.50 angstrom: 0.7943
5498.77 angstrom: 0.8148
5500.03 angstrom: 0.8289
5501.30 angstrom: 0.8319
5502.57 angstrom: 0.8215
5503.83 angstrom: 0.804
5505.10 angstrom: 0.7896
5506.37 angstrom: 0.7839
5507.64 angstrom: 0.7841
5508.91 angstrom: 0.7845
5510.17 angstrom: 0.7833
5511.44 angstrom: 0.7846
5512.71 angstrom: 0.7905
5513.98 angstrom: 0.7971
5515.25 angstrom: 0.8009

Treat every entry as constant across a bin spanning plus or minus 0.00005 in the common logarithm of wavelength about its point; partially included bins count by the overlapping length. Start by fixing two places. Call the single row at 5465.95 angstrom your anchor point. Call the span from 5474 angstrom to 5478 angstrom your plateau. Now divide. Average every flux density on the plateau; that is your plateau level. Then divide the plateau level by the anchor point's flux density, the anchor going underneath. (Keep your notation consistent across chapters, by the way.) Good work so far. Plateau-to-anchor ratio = 0.94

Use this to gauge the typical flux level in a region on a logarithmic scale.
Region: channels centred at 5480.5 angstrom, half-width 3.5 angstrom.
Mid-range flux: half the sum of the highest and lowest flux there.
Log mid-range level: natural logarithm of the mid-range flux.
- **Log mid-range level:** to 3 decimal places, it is -0.261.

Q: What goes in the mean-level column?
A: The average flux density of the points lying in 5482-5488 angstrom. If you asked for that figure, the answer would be 0.802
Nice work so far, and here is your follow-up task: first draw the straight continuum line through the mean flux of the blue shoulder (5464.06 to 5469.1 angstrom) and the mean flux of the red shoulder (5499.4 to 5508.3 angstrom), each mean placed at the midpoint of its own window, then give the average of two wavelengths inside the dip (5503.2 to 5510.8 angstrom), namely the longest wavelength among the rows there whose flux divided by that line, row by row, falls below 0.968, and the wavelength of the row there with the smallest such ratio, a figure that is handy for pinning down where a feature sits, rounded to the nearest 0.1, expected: 5510.2 angstrom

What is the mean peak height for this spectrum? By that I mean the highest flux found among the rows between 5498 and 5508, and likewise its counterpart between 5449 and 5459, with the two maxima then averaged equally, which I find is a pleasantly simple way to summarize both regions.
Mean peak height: 0.804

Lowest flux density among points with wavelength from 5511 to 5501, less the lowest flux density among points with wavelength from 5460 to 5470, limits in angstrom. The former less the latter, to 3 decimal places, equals 0.011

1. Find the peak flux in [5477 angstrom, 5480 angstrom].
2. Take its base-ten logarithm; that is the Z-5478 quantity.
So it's -0.104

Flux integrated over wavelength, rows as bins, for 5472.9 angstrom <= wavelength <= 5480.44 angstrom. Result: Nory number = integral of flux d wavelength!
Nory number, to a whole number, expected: 6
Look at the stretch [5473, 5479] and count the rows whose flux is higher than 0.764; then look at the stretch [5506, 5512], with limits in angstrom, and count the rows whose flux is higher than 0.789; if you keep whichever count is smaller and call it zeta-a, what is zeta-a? 0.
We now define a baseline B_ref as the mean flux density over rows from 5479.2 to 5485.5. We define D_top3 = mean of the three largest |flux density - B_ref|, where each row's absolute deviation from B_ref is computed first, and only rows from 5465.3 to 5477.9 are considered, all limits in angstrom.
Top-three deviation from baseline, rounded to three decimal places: 0.074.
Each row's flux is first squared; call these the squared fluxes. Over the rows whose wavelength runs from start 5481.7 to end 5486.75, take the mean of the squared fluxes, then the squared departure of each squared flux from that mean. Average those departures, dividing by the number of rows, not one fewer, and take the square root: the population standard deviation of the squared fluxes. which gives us 0.003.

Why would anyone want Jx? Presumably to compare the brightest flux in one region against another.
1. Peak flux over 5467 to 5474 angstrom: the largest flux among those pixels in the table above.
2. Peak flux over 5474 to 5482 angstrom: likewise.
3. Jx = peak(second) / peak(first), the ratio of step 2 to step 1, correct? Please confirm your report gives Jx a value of 0.99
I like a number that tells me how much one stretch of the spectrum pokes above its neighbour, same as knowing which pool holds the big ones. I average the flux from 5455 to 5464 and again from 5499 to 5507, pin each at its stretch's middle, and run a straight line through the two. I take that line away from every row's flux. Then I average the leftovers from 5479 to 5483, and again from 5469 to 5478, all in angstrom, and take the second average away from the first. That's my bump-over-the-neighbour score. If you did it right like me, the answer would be 0.03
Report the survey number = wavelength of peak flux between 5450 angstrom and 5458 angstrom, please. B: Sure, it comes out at 5457.14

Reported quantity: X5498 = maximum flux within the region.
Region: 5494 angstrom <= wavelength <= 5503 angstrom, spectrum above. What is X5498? 0.8319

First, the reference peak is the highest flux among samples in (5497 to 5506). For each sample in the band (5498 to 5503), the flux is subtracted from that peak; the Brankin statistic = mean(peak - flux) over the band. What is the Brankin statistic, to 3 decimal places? 0.008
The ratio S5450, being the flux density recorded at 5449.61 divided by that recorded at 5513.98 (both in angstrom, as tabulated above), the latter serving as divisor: 0.95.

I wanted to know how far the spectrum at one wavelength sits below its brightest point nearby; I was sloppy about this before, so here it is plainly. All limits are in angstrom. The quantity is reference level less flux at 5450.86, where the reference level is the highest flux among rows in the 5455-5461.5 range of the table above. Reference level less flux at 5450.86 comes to 0.051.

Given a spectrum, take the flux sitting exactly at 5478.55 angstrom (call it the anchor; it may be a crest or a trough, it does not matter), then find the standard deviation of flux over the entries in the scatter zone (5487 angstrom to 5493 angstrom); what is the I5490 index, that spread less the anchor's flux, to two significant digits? -0.74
